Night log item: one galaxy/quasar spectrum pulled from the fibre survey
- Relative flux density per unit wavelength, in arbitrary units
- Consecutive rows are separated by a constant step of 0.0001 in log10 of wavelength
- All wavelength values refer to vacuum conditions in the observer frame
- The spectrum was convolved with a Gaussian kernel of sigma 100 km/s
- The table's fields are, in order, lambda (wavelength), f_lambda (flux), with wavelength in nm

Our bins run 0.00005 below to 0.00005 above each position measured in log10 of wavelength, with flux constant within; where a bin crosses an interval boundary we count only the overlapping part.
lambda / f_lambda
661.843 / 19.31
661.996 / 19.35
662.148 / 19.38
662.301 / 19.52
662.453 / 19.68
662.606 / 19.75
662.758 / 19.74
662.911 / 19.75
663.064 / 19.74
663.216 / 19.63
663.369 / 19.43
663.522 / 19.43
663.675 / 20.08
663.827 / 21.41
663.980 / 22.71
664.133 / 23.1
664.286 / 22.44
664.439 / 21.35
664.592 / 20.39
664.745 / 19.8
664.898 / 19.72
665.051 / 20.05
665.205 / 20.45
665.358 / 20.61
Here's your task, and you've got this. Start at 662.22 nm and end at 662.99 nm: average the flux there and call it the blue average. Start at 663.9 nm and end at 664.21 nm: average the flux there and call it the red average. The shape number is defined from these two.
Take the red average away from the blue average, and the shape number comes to -3.2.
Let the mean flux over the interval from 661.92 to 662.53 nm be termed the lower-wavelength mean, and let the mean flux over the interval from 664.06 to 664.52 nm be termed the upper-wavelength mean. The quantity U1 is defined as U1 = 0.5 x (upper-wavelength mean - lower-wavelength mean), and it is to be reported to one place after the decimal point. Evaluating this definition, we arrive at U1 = 1.4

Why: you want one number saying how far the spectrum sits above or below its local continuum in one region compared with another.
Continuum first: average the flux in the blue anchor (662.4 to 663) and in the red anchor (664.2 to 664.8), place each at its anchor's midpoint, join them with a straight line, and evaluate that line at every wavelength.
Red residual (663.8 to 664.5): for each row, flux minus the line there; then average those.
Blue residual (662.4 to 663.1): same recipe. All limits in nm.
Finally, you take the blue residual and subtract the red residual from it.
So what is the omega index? -1.5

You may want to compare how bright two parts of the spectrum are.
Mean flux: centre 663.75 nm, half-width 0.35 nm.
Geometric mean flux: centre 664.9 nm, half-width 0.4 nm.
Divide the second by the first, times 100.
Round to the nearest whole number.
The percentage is 96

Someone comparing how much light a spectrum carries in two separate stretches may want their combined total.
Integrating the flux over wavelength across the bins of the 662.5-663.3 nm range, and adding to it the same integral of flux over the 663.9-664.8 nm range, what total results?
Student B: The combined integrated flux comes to 35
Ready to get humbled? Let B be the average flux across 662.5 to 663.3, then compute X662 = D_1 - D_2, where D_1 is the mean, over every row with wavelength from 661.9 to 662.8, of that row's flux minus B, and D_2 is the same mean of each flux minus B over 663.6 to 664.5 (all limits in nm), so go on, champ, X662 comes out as -2.3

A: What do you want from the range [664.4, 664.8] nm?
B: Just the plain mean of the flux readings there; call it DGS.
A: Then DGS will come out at 20.5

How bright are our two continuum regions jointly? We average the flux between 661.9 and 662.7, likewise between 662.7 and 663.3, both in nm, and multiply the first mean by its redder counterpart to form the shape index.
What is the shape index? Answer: 385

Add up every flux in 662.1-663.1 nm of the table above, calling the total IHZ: 138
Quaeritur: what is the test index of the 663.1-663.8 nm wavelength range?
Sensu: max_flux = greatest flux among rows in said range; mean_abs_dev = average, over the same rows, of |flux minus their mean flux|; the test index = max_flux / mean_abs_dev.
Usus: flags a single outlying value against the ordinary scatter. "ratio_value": 92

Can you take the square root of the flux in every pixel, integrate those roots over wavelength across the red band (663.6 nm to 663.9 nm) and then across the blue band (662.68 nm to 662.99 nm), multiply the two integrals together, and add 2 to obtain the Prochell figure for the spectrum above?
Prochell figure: 3.89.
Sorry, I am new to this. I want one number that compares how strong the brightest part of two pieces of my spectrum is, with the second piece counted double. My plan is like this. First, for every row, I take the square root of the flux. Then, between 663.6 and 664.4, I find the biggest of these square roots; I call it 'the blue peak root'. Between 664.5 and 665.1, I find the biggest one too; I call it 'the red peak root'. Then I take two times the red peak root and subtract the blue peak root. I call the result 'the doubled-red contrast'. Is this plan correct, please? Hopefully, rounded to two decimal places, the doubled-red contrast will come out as 4.22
